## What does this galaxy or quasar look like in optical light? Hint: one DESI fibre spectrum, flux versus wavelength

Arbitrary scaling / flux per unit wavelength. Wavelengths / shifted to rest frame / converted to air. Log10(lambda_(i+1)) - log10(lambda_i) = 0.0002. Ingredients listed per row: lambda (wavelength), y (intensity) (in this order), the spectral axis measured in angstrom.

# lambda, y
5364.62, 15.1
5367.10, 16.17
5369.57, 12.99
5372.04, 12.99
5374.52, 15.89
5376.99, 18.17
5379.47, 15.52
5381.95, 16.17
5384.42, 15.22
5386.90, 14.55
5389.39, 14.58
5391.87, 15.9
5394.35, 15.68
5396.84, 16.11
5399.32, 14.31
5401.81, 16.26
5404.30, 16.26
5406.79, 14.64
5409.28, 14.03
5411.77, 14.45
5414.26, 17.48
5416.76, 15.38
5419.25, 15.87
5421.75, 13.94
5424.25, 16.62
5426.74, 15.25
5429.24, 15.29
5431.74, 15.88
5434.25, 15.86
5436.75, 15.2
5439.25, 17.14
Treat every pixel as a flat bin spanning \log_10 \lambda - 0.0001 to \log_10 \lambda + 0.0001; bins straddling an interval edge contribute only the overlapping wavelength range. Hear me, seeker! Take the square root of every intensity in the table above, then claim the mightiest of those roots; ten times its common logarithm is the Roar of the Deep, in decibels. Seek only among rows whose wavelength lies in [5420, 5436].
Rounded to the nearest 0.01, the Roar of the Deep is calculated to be 6.10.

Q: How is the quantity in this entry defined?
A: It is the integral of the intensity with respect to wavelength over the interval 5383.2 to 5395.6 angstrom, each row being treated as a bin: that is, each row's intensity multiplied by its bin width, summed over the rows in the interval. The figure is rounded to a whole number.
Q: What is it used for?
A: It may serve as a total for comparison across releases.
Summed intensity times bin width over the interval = 188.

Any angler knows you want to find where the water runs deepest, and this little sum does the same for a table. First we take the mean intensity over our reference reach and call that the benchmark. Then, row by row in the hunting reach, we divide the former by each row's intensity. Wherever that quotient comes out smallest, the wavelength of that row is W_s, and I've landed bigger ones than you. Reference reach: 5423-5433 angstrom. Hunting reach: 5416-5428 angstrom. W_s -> 5424.25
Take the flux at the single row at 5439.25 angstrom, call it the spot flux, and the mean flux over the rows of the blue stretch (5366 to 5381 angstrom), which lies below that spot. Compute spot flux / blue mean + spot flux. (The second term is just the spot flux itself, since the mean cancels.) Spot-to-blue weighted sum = 18.3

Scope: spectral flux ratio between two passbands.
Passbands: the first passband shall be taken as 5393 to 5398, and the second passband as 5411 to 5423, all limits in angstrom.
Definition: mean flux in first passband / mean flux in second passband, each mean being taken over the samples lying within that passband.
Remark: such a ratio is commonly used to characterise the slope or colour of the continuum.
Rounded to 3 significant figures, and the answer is 1.03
